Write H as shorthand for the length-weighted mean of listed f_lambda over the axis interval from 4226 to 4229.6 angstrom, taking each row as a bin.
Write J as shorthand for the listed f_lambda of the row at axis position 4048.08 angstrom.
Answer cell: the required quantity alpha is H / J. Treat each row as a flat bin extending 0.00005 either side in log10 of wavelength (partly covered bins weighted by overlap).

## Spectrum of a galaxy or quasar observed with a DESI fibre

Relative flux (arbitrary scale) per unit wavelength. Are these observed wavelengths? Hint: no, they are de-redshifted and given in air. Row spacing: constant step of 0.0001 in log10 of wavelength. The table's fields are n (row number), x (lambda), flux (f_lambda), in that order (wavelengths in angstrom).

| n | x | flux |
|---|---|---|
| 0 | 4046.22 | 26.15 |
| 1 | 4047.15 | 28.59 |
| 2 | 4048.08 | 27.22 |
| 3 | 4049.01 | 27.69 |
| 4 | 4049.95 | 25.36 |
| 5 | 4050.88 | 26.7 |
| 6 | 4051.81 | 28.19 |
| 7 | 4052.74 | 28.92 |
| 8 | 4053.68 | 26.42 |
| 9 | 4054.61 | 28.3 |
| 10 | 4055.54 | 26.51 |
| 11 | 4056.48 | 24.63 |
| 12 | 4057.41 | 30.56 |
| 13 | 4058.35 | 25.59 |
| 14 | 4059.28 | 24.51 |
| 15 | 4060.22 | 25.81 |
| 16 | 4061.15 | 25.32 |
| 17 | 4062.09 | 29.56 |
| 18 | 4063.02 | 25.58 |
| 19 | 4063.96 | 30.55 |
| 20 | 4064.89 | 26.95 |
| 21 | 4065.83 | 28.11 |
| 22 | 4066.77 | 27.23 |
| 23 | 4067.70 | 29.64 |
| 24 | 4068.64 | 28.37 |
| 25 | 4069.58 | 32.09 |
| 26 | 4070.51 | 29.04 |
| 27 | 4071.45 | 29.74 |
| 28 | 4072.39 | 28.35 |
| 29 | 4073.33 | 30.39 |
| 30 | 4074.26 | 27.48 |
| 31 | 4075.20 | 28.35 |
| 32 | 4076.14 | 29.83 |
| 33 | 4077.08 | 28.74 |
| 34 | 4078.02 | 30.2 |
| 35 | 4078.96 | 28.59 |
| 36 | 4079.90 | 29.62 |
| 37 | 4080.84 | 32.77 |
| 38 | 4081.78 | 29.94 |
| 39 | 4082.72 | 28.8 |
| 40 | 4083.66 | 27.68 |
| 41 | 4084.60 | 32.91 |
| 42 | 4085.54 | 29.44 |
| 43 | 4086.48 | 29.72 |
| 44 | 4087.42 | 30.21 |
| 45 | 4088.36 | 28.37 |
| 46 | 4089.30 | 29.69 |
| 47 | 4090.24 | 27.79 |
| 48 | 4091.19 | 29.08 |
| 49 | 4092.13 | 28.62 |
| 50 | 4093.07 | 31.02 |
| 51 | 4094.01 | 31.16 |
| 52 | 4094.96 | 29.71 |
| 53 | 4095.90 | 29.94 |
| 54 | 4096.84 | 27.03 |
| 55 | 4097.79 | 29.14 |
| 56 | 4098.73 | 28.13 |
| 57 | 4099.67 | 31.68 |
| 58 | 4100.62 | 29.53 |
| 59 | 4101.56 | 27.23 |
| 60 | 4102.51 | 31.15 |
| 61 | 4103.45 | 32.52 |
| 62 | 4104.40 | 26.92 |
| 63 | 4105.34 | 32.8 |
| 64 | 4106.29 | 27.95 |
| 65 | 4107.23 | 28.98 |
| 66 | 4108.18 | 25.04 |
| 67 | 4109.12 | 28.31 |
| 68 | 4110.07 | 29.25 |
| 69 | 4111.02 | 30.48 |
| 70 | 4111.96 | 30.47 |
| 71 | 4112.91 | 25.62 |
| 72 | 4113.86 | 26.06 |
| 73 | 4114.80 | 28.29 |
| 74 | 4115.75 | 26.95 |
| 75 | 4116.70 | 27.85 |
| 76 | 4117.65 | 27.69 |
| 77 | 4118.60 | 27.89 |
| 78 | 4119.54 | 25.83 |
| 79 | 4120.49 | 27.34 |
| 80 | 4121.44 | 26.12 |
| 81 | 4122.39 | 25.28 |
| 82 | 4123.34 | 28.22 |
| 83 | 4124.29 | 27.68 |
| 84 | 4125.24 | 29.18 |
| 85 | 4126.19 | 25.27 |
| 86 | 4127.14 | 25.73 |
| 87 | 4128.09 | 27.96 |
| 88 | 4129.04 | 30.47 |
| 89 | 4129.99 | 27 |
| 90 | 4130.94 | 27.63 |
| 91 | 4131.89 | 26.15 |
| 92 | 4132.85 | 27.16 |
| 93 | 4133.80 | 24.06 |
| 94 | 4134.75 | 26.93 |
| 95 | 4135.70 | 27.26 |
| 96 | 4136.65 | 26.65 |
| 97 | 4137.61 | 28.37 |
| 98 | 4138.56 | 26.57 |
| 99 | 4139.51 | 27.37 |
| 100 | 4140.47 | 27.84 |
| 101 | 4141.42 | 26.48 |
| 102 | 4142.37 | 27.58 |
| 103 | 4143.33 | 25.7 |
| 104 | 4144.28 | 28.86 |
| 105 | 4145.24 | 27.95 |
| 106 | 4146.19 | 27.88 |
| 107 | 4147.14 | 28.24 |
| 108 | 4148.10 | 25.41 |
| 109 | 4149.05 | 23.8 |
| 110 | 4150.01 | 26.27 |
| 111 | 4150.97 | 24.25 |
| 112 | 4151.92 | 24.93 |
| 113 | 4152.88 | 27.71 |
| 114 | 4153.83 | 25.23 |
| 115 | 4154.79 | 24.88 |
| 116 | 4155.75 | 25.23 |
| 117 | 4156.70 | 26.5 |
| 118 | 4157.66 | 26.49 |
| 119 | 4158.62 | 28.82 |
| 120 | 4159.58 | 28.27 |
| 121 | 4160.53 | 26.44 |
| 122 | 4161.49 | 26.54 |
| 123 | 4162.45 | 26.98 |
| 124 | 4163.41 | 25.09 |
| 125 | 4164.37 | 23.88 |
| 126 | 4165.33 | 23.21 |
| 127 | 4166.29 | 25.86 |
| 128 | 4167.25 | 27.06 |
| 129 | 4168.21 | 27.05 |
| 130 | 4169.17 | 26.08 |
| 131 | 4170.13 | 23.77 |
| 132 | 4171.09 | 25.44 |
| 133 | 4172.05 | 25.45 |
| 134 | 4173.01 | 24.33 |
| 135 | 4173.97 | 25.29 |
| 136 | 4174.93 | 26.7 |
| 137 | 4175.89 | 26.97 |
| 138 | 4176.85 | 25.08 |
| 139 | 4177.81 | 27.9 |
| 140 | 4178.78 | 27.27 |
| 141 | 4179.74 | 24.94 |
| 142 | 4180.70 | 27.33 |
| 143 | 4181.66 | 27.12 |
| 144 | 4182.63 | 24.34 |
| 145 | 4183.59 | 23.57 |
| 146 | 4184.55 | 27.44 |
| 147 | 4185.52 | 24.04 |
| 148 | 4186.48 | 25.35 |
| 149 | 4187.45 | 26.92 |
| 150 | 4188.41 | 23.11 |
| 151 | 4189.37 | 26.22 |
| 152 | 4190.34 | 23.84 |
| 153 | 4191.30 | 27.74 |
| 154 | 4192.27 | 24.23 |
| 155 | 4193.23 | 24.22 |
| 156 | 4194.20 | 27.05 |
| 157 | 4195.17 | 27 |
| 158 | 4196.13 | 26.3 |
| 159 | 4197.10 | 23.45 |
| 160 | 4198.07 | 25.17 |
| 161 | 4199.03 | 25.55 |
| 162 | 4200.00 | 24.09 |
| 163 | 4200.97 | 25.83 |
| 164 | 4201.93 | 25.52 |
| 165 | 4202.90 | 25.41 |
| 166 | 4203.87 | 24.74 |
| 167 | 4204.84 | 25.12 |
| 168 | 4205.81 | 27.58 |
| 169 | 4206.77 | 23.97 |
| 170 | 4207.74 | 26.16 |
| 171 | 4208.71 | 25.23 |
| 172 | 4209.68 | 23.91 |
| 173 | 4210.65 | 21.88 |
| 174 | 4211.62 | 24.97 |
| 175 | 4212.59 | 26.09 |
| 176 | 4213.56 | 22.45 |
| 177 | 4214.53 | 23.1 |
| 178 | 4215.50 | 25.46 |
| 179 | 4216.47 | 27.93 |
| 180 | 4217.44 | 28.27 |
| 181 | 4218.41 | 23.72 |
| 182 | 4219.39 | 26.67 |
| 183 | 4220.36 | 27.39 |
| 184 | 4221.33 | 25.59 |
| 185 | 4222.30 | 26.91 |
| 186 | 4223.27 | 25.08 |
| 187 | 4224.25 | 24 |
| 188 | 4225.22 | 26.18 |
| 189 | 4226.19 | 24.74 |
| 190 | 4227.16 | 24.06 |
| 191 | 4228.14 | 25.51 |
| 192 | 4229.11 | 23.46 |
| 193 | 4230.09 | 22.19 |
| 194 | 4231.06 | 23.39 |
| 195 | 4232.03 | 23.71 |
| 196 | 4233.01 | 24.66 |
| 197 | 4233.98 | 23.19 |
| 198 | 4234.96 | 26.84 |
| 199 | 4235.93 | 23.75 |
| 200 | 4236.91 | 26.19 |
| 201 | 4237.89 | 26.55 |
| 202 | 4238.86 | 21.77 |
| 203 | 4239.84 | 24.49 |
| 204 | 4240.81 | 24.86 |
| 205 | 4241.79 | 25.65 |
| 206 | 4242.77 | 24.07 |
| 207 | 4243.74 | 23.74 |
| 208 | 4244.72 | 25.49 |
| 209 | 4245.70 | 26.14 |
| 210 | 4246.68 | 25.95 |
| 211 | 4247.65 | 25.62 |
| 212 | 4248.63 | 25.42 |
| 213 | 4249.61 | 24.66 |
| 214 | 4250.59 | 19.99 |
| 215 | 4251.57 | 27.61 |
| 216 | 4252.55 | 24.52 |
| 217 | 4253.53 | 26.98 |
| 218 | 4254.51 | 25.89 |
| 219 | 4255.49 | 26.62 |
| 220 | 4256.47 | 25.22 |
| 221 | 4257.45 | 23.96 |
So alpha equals 0.90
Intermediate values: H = 24.4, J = 27.22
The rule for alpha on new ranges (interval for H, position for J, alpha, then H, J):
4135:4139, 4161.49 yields 1.02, 27.2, 26.54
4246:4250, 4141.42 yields 0.96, 25.5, 26.48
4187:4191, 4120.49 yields 0.92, 25.2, 27.34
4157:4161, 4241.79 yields 1.07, 27.5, 25.65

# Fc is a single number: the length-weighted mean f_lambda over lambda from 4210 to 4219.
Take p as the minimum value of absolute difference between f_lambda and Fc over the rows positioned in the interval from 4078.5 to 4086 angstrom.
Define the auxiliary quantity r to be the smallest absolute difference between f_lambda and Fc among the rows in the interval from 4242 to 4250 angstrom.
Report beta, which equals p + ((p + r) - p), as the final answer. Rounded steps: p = 2.82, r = 0.201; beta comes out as 3.02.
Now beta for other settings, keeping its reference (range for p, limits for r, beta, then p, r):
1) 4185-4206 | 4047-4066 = 0.35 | 0.12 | 0.231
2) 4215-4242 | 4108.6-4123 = 0.42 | 0.00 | 0.419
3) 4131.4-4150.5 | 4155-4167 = 0.78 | 0.55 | 0.229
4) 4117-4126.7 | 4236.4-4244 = 0.41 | 0.41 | 0.001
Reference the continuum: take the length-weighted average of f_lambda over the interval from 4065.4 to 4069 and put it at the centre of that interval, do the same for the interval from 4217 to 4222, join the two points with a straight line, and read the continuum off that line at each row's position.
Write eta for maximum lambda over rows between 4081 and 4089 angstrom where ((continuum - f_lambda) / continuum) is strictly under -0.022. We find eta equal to 4087.42 angstrom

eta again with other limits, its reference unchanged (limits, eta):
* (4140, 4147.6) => 4147.14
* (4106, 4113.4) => 4111.96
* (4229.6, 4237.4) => 4234.96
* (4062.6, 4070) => 4069.58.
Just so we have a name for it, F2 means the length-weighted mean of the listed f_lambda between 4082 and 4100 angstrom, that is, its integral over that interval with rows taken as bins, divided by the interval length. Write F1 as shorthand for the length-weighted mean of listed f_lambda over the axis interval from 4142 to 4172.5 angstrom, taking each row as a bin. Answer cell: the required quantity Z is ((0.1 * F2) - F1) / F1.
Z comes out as -0.887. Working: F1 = 26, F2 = 29.5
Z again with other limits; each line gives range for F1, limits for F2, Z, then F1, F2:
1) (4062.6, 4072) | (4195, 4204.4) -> -0.912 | 29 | 25.3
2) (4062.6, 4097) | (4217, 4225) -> -0.911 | 29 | 25.9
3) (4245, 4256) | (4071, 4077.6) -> -0.886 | 25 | 29.0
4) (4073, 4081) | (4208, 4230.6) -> -0.915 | 29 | 25.0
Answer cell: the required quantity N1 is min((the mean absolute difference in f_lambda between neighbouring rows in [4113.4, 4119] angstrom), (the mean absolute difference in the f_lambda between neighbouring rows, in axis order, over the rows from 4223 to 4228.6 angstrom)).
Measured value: 1.0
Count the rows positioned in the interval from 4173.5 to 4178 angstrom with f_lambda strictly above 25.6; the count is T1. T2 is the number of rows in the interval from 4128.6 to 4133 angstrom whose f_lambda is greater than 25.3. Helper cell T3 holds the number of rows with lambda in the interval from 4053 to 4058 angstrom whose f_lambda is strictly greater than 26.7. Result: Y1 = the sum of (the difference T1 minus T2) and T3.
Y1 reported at 0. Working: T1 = 3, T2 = 5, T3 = 2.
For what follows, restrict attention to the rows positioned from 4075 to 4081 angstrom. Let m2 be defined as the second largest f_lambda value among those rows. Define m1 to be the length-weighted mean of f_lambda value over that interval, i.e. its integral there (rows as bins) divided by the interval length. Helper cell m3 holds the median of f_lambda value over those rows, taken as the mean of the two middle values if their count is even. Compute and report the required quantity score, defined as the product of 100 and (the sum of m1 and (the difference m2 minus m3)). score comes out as 3018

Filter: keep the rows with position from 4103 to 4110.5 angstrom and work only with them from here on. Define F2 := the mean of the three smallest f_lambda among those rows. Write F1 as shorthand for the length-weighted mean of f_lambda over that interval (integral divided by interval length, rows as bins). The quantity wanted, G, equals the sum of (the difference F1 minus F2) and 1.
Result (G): 3.3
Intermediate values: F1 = 29.0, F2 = 26.6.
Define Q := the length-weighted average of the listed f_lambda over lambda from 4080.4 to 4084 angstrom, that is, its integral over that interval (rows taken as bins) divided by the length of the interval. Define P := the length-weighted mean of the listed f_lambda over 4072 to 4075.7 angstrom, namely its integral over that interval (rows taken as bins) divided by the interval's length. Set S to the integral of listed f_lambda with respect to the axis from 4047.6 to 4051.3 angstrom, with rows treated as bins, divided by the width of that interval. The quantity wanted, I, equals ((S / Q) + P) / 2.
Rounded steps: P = 28.7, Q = 29.8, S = 26.7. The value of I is 14.8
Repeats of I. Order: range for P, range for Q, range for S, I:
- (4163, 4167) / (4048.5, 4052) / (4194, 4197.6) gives 12.8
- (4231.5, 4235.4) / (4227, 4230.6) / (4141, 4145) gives 12.8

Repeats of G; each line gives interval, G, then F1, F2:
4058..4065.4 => 2.6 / 26.8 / 25.1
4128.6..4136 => 2.4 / 27.1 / 25.7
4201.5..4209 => 1.9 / 25.5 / 24.6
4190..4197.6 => 2.7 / 25.5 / 23.8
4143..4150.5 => 2.8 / 26.8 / 25.0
